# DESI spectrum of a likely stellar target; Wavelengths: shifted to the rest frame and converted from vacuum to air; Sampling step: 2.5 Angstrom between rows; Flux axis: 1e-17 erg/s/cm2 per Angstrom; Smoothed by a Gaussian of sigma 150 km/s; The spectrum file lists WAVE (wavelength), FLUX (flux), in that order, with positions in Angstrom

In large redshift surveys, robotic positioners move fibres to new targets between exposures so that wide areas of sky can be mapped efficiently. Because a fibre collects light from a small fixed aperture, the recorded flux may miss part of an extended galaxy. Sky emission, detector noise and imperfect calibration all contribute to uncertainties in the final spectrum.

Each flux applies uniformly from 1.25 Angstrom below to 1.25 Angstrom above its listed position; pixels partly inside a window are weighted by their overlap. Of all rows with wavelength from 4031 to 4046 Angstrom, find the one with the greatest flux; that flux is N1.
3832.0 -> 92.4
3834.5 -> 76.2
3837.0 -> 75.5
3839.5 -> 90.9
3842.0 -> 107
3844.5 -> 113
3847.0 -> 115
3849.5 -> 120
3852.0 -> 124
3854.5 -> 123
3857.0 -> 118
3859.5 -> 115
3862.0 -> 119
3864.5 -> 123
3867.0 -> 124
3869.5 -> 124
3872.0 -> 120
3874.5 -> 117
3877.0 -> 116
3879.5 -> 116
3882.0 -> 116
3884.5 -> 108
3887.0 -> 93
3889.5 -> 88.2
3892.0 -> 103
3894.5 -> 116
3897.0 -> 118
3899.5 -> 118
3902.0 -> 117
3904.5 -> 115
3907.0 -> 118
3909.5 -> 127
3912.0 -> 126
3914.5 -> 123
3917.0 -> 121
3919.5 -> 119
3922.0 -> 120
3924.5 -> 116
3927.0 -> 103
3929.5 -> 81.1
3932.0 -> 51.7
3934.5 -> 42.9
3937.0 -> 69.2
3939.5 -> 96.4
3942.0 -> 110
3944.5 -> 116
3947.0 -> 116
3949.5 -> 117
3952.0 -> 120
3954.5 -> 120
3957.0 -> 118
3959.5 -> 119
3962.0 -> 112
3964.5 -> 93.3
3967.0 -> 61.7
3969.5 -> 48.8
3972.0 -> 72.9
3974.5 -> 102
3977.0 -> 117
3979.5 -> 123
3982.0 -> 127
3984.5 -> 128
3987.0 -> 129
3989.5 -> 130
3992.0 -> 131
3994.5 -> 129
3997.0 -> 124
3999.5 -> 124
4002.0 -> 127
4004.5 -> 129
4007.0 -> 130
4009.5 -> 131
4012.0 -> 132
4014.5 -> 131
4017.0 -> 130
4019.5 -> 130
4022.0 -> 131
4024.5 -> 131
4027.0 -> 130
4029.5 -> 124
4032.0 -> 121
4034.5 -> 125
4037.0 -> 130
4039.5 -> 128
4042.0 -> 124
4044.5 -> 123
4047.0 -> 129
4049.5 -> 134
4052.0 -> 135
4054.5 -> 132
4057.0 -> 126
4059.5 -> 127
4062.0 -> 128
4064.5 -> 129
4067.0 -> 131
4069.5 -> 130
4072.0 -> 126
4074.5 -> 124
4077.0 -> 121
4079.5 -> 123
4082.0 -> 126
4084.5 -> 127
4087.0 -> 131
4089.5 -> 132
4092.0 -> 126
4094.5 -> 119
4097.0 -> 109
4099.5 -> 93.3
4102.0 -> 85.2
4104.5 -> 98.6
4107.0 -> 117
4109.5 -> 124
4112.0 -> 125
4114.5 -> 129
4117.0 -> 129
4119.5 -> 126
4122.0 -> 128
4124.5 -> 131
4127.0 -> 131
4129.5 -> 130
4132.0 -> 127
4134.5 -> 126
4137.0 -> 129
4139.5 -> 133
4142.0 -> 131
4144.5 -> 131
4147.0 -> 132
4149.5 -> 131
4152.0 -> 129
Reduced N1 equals 130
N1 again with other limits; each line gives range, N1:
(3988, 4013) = 132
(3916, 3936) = 121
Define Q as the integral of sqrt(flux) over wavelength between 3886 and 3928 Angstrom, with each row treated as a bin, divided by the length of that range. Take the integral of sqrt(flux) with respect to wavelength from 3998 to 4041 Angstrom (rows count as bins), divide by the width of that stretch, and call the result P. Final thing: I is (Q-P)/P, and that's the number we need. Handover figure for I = -0.057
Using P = 11.3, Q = 10.7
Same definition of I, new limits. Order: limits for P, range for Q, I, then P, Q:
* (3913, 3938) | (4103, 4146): 0.166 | 9.6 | 11.2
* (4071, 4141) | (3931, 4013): -0.063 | 11.0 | 10.4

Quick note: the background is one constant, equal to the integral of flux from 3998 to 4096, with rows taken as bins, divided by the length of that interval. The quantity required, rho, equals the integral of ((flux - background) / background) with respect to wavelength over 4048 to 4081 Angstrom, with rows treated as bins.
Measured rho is 0.1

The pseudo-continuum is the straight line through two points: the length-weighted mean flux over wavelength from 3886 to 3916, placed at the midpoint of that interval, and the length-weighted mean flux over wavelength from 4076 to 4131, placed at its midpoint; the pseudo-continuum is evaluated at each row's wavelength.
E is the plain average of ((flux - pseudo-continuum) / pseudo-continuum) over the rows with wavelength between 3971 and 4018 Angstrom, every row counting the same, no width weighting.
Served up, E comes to 0.05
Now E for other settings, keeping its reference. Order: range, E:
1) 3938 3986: -0.08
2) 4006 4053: 0.09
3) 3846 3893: 0.02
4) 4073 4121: -0.01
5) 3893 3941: -0.08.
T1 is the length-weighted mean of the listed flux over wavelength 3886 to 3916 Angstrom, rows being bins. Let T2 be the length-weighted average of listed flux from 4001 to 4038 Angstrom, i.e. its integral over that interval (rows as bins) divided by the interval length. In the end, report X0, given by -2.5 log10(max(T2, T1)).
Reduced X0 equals -5.27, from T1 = 114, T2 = 129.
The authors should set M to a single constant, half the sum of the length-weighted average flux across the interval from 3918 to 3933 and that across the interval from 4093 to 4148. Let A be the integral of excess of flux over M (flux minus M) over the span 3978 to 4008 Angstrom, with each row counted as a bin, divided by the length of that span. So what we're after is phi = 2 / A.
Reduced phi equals 0.1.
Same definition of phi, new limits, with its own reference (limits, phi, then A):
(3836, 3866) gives 1.3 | 2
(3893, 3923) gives 0.2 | 9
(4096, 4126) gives 0.4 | 6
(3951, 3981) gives -0.2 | -10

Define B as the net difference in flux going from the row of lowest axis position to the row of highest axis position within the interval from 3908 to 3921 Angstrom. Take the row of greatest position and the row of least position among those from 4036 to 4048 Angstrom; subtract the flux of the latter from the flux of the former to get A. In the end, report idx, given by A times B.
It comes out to 8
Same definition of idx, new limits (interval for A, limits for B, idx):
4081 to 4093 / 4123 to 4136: 0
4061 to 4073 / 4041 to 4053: -22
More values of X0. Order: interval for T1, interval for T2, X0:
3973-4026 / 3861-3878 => -5.26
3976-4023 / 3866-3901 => -5.27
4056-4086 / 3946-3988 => -5.26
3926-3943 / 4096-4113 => -5.08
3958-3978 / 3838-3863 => -5.14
